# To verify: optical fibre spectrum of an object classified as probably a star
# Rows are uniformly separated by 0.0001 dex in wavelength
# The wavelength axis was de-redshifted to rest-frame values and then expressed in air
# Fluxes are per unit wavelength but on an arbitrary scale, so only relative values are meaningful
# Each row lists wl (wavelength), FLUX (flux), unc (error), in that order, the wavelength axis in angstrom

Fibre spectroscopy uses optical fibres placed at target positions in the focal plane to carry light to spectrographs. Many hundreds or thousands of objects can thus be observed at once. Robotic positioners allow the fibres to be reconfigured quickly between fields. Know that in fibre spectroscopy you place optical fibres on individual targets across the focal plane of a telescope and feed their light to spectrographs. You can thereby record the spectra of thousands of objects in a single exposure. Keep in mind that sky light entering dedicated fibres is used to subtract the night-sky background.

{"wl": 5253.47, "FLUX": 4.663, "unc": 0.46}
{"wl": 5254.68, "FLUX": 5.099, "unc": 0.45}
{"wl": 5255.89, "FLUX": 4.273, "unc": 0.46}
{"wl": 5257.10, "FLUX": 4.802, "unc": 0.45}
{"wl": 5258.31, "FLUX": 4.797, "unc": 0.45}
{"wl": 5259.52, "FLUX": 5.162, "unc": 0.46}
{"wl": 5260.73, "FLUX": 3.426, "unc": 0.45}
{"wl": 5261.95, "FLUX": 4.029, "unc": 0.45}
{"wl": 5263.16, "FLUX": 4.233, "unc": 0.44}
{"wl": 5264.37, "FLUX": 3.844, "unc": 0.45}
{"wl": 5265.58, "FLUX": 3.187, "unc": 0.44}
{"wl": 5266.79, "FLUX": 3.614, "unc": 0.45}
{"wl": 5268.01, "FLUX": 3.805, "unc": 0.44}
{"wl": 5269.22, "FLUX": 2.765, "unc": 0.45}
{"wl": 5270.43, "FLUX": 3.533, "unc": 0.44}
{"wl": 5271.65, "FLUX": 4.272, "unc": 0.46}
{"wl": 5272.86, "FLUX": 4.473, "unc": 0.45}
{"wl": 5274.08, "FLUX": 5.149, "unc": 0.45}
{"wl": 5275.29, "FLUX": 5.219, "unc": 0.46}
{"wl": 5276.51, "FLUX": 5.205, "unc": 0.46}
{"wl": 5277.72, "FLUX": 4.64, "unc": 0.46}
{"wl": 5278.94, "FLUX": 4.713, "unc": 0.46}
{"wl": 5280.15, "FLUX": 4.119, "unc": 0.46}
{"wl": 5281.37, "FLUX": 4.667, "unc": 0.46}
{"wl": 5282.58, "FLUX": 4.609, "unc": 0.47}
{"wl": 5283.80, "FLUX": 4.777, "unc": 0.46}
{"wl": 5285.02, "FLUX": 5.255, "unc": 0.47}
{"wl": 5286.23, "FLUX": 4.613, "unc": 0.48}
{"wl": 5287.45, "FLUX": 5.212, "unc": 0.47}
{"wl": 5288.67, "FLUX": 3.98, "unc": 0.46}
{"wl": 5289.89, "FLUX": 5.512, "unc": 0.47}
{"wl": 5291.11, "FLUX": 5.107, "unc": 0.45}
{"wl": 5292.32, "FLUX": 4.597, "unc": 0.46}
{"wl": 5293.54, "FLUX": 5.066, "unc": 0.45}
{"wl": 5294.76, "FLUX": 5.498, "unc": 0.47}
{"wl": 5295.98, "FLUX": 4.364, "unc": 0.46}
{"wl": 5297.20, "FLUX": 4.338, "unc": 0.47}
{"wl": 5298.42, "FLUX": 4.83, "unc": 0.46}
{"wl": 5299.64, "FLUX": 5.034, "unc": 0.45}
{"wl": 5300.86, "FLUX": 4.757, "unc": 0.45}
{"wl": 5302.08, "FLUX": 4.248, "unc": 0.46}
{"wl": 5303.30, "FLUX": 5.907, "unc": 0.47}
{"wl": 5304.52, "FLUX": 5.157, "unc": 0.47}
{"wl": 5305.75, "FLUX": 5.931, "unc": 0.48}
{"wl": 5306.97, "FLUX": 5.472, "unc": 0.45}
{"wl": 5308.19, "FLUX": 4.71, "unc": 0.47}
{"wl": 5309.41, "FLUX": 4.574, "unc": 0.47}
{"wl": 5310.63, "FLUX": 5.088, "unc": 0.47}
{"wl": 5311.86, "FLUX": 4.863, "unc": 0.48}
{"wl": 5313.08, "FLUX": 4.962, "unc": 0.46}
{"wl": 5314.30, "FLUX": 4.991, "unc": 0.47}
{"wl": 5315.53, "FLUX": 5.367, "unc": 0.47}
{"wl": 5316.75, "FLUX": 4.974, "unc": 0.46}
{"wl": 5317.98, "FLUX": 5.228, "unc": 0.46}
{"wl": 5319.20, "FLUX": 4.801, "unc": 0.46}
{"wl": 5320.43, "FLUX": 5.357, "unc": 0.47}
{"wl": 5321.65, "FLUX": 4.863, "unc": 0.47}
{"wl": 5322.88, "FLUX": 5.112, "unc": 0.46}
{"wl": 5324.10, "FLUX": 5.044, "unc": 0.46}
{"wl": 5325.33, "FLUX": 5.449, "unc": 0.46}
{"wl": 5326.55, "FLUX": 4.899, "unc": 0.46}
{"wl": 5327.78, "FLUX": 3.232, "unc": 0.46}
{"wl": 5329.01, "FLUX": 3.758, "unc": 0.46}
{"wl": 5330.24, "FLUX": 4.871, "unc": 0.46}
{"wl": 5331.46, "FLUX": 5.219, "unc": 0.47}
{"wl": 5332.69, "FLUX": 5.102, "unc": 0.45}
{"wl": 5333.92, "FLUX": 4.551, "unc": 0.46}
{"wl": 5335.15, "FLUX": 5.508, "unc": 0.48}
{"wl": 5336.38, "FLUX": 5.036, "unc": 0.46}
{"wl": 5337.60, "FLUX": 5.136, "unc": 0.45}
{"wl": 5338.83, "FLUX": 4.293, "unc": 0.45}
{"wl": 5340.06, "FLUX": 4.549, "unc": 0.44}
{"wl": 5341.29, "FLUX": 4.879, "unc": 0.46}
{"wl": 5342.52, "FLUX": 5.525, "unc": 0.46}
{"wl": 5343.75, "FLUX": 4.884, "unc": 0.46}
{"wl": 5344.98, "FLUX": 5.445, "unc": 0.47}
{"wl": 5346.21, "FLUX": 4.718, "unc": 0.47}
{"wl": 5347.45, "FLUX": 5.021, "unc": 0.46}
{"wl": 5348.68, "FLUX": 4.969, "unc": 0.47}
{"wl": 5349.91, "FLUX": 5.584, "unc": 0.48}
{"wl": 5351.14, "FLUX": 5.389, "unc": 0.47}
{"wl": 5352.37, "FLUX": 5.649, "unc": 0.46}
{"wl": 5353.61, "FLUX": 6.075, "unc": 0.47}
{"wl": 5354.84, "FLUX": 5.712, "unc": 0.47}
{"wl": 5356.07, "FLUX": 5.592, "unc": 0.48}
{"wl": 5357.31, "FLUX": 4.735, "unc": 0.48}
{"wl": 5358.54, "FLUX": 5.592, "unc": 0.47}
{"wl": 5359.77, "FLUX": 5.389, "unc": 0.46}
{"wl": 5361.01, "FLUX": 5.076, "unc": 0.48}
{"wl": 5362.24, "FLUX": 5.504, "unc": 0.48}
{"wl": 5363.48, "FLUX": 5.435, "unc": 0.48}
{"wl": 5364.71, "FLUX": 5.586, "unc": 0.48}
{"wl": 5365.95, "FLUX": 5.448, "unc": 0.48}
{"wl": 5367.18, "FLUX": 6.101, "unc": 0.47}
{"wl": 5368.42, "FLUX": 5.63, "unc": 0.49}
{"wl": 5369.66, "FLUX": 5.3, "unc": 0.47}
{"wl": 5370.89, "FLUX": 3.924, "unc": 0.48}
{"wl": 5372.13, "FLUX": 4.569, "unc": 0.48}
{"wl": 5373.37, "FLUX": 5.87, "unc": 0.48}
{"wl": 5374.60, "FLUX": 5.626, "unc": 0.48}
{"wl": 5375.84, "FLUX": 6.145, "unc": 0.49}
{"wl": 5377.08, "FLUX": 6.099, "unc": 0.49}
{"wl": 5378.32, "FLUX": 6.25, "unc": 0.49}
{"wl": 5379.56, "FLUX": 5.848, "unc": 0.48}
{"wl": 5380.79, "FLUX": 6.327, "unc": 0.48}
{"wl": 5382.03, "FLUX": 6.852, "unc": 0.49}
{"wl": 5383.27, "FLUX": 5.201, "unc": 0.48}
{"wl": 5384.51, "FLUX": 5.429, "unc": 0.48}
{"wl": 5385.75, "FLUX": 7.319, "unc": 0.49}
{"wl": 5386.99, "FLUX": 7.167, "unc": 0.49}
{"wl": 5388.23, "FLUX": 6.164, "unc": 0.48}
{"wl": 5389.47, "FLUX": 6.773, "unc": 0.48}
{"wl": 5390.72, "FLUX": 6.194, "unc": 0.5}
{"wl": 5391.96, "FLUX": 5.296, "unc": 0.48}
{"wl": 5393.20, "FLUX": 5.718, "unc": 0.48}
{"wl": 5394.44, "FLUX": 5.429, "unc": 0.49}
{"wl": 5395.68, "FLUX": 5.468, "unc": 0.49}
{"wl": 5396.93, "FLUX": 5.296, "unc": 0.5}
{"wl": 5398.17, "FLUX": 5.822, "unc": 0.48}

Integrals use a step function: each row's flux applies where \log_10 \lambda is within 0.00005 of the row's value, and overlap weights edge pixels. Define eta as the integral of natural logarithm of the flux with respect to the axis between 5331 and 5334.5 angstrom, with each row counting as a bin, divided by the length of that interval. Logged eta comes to 1.60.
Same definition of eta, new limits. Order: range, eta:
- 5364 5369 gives 1.74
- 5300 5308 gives 1.64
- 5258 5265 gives 1.43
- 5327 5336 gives 1.51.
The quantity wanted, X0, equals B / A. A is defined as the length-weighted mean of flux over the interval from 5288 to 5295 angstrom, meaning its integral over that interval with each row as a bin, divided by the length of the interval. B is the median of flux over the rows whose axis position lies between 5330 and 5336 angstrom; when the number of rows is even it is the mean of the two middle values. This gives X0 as 1.03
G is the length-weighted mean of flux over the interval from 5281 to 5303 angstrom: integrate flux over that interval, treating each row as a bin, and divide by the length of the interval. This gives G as 4.82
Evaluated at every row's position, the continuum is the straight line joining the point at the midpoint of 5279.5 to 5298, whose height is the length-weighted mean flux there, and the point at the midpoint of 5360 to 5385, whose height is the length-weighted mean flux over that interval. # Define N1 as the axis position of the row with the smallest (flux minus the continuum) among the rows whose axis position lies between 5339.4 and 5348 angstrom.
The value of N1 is 5340.06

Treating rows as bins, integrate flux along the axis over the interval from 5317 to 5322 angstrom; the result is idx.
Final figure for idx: 25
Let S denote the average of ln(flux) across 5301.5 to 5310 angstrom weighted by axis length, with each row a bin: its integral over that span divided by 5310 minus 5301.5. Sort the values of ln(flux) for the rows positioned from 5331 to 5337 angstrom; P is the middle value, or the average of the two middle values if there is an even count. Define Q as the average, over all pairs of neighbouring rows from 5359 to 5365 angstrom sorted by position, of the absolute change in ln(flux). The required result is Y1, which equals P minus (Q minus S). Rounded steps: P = 1.63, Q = 0.05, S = 1.63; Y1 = 3.22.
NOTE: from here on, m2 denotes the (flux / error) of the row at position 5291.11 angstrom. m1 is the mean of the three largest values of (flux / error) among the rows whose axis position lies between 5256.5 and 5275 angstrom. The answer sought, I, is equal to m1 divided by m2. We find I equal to 0.98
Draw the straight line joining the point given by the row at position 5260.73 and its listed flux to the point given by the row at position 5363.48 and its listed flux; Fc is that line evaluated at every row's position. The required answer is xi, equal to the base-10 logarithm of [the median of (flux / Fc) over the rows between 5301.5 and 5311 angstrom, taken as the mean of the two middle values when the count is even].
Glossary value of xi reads 0.07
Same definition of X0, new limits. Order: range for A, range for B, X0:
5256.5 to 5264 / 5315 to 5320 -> 1.16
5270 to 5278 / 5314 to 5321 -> 1.10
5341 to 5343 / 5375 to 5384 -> 1.17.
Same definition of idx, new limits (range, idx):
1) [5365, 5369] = 23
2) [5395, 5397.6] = 14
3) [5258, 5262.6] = 20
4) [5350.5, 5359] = 47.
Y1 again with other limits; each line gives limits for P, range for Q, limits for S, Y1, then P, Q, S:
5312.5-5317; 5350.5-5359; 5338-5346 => 3.11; 1.61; 0.09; 1.59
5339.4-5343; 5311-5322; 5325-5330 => 2.96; 1.58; 0.06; 1.44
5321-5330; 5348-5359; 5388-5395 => 3.28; 1.59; 0.09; 1.77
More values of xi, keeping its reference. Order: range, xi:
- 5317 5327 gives 0.04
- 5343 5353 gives 0.00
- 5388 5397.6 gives -0.03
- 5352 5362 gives 0.02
